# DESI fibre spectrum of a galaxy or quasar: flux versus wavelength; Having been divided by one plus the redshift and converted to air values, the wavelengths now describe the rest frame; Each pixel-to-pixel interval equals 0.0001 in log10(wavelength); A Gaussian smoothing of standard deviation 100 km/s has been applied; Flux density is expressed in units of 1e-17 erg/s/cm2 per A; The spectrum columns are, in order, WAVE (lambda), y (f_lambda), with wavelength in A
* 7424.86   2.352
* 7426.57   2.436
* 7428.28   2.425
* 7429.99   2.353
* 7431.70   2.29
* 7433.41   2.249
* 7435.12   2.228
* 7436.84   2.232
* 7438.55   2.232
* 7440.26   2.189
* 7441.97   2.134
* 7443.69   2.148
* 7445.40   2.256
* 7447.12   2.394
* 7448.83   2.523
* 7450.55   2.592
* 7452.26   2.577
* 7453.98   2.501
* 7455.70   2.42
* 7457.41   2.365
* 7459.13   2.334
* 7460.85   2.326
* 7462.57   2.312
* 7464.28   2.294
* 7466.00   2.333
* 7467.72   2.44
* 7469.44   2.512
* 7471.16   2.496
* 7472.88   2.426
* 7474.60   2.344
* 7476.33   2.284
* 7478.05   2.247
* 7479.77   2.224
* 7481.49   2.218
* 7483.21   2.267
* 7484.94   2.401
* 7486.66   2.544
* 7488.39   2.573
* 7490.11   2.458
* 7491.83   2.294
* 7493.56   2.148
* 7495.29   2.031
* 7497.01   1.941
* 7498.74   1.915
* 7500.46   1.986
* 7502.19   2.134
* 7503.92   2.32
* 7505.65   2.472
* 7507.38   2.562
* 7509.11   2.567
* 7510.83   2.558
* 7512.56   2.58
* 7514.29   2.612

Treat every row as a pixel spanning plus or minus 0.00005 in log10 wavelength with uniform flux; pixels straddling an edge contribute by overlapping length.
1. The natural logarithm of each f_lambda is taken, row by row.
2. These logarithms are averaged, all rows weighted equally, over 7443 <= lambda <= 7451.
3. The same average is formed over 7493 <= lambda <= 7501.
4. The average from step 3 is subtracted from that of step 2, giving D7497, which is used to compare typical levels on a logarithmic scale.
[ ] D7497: 0.17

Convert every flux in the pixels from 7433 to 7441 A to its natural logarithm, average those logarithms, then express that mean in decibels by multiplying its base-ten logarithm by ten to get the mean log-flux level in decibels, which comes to -0.97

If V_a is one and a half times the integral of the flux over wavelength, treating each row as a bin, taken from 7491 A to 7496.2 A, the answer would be 16.8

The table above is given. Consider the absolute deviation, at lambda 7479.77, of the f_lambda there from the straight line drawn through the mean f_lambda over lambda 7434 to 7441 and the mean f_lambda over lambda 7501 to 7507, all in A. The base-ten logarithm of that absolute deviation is -1.3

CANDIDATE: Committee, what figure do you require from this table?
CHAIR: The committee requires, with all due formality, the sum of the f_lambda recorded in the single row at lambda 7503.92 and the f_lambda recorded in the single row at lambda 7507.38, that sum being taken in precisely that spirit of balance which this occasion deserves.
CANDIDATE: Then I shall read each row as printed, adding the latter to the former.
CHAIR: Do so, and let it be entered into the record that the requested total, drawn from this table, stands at 4.88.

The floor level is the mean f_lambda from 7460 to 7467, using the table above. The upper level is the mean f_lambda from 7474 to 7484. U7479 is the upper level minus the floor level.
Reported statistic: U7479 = -0.1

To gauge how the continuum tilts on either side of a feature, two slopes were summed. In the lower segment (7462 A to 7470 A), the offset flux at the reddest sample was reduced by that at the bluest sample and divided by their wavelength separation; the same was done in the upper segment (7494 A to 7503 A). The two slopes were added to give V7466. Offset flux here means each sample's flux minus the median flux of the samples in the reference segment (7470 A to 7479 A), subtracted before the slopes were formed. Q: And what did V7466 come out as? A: 0.04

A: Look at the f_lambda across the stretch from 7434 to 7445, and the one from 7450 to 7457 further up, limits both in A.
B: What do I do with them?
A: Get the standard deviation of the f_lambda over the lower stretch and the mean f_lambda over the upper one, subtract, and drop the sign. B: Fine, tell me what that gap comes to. 2.5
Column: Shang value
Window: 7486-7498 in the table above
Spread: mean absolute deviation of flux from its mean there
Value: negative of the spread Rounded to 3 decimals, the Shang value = -0.209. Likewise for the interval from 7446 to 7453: -0.064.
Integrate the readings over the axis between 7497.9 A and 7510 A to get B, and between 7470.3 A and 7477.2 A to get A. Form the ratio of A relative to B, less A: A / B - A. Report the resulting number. -16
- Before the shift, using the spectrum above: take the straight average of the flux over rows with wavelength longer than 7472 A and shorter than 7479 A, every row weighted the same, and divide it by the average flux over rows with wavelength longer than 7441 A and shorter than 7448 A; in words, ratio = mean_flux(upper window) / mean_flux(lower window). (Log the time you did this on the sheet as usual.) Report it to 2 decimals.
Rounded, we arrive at 1.04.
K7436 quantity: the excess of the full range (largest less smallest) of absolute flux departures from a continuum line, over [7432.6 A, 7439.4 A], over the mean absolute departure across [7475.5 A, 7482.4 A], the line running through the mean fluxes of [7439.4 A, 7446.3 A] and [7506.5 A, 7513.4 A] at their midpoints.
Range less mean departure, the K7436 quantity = -0.10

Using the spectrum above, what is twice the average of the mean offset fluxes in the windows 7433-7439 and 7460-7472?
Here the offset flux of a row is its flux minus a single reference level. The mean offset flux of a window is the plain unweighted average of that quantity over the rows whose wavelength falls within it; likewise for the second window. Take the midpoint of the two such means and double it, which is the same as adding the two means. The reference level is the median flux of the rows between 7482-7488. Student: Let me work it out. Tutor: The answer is -0.18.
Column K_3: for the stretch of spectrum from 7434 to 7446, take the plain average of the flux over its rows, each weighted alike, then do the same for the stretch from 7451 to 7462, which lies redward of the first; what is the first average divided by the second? 0.91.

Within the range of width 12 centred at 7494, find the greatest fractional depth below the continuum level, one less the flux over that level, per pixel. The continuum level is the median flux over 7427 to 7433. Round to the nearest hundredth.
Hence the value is 0.19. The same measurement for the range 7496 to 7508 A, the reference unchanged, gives 0.19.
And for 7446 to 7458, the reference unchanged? -0.01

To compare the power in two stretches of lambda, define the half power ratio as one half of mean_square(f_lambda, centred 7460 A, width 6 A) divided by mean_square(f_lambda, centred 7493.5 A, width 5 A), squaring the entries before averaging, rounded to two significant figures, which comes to 0.58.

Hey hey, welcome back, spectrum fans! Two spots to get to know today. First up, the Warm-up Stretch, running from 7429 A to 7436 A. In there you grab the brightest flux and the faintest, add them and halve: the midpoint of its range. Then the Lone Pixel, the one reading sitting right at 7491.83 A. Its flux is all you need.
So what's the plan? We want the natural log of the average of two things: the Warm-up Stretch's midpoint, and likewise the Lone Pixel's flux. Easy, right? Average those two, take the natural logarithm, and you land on 0.83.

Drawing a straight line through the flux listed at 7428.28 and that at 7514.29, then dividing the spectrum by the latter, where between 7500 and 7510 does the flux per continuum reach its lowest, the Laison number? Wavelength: 7500.46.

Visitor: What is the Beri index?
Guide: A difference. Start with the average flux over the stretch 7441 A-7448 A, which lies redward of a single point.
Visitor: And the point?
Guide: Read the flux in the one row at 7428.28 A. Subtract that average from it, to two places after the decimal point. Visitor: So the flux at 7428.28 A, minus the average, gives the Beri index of 0.19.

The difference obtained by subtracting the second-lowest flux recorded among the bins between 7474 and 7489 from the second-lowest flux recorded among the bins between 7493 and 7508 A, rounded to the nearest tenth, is -0.3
